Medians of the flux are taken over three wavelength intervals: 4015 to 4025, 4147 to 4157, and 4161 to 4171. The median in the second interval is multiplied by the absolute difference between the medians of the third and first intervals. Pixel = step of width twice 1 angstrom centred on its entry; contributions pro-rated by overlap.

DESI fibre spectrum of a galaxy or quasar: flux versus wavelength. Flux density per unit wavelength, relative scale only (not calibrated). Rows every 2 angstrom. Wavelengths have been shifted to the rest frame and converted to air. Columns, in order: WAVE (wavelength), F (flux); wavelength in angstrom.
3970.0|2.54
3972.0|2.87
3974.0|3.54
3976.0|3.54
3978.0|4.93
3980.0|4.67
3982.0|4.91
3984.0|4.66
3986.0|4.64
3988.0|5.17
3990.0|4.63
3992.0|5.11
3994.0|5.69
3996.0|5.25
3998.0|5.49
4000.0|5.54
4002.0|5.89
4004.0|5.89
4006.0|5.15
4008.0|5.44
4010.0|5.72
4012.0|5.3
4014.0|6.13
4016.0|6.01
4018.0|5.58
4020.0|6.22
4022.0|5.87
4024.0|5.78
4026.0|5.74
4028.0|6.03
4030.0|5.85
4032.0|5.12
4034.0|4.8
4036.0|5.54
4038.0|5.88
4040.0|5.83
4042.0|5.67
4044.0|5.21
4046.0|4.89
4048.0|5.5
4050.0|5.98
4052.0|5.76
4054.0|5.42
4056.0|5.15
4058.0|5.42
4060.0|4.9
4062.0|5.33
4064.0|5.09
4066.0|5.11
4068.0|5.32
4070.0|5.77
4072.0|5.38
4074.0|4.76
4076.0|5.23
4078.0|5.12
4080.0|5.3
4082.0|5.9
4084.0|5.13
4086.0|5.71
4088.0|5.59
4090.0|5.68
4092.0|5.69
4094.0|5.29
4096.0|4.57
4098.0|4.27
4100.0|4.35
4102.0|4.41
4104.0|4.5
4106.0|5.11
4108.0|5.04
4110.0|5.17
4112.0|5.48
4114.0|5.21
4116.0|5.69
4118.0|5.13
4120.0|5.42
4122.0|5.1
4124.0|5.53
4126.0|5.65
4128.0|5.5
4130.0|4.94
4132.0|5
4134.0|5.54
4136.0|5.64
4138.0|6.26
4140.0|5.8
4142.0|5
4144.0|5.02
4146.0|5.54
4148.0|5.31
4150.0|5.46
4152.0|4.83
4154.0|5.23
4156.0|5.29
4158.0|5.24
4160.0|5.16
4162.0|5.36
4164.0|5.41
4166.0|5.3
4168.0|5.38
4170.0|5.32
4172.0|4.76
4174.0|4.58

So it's 2.7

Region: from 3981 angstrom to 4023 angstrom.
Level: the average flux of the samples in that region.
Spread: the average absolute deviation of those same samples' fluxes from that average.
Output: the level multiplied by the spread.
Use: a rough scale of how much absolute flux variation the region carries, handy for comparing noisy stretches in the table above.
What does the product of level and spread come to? 2.16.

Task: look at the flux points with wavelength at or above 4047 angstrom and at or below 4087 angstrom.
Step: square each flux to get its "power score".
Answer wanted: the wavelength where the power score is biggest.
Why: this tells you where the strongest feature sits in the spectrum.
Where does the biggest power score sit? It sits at 4050.0 angstrom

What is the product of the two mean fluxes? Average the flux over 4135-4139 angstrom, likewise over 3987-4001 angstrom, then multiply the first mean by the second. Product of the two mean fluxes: 31.3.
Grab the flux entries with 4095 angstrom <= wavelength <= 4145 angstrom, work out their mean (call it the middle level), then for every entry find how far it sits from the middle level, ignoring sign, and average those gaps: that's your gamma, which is 0.39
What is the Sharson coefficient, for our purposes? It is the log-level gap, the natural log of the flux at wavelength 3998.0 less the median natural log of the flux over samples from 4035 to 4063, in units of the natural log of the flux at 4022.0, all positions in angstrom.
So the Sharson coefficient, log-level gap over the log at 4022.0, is 0.00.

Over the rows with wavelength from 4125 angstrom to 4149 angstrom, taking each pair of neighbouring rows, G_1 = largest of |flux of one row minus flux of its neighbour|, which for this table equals 0.80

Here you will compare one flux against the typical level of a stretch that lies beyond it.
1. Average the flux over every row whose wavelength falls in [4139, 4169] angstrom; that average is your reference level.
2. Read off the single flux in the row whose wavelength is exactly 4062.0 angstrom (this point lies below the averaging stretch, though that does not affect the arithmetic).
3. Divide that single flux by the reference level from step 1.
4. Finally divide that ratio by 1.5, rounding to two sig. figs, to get 0.67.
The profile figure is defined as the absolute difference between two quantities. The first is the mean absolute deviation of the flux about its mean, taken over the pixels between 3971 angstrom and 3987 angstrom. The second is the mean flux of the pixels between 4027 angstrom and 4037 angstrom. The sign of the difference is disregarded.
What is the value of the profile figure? 4.8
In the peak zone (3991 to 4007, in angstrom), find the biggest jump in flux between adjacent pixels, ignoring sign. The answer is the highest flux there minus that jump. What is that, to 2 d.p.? 5.15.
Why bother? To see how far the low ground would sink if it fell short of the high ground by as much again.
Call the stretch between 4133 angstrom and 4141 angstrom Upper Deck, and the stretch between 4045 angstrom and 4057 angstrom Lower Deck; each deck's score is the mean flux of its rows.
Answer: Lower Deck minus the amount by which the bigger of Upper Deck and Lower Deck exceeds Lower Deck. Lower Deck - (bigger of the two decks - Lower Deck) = 5.1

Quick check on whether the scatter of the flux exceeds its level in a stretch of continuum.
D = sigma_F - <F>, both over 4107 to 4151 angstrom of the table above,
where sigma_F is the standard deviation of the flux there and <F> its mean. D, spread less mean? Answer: -5.06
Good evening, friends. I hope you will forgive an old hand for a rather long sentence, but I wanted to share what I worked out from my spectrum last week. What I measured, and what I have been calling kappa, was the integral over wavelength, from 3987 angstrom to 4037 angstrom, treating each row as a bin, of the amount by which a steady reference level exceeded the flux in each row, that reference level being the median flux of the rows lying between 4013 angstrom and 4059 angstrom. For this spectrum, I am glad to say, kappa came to 9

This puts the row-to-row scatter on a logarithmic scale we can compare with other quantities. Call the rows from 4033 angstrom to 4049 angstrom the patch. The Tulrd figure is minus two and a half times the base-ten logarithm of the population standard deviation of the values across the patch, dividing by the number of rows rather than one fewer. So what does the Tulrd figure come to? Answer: 1.04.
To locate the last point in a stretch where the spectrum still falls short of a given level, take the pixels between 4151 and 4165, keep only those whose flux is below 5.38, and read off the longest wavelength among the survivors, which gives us 4162.0 angstrom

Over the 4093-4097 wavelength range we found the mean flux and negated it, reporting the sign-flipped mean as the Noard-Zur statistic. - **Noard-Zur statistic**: -4.9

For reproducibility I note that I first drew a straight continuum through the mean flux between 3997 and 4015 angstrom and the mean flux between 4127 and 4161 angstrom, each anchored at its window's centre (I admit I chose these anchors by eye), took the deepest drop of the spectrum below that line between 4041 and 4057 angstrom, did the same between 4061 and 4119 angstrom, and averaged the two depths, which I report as 0.90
